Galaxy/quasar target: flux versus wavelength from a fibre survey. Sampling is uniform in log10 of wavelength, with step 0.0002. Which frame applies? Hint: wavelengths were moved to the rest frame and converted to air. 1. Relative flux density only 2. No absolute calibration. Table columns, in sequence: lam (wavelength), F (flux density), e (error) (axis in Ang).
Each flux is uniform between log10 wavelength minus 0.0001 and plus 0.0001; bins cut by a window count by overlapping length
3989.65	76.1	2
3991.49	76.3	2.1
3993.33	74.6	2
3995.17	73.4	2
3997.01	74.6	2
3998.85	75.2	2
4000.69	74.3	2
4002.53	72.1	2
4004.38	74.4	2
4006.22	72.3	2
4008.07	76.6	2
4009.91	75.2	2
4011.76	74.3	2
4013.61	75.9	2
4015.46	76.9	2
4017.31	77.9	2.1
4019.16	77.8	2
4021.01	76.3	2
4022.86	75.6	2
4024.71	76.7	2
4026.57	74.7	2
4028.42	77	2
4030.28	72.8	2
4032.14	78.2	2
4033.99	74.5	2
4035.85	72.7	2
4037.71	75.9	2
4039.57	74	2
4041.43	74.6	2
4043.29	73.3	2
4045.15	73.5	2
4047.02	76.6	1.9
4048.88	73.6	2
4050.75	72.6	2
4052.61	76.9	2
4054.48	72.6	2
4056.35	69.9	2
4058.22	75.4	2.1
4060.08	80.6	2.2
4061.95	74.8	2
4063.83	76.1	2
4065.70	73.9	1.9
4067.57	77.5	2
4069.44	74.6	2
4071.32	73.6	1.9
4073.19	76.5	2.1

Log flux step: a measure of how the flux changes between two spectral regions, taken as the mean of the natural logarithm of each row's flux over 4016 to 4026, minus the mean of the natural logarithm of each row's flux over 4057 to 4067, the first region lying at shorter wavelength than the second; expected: 0.01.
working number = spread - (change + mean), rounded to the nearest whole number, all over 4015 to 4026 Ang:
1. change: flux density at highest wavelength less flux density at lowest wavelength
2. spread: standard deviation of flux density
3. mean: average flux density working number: -76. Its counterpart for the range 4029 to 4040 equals -74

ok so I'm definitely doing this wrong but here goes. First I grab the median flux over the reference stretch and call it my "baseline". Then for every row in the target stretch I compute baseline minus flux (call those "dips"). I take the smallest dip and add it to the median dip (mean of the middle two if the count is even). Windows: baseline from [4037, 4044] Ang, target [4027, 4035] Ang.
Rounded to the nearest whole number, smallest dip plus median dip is -5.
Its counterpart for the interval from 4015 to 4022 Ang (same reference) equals -7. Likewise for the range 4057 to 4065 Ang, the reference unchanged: -8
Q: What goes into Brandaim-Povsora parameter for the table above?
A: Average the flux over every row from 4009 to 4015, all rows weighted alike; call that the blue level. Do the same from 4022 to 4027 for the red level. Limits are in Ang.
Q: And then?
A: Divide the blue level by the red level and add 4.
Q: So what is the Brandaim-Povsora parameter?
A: 4.99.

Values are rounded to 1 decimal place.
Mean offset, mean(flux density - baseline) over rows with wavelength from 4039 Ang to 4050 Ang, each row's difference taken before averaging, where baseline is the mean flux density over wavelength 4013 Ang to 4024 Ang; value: -2.5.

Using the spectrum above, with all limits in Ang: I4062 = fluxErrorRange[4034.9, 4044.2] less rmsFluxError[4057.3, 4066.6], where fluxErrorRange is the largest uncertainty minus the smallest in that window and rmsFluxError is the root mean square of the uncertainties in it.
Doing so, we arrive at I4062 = -2.04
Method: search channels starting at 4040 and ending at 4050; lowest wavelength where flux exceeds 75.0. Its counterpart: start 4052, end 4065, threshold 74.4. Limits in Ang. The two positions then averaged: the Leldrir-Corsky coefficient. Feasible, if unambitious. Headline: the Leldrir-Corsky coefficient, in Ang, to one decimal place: 4049.8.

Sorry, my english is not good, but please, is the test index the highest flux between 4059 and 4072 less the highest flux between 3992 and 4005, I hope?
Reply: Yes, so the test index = 5.4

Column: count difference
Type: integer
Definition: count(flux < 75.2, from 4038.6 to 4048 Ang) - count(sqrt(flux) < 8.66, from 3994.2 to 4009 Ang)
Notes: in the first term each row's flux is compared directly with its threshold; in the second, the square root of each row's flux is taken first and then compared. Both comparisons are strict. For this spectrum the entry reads -2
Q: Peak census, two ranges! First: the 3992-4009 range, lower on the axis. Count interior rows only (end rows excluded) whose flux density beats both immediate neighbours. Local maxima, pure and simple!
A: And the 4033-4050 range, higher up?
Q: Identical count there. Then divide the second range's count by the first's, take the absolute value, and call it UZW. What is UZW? 1.5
